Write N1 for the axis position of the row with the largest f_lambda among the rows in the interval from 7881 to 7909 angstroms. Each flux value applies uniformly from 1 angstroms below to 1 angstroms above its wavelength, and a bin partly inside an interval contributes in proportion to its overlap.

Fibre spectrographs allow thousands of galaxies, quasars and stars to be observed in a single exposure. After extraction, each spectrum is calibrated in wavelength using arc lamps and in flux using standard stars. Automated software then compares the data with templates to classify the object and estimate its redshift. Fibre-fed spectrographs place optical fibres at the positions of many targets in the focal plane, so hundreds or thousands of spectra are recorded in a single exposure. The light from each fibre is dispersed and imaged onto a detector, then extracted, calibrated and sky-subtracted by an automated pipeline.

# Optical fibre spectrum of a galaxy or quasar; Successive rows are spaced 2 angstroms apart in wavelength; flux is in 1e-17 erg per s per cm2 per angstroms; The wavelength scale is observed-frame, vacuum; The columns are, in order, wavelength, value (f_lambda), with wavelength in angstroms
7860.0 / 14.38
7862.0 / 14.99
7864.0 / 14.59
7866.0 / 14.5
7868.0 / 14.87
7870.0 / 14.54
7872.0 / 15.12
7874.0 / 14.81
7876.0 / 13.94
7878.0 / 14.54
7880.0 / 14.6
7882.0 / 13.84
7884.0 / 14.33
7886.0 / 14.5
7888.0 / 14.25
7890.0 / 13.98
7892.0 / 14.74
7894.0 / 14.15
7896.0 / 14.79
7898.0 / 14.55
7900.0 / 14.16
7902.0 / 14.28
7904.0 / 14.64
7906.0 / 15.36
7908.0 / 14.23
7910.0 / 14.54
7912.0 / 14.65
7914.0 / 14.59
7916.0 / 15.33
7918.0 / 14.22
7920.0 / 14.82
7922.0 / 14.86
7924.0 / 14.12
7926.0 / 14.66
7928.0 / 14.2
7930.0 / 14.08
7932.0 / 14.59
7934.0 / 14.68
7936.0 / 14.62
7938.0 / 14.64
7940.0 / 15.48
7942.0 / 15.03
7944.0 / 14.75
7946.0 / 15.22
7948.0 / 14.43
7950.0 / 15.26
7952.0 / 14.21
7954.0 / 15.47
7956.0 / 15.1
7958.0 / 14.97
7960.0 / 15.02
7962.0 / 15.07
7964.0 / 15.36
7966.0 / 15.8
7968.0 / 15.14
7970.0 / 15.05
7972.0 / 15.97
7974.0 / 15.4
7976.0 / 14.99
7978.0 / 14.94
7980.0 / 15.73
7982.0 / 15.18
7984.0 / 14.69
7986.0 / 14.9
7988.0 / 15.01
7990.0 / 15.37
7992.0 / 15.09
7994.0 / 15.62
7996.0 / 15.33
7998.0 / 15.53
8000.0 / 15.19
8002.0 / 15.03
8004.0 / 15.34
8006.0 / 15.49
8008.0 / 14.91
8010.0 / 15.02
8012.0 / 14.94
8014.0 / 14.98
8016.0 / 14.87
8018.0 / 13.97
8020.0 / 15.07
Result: 7906.0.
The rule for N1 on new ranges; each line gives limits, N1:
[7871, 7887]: 7872.0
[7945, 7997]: 7972.0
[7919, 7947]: 7940.0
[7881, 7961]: 7940.0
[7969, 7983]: 7972.0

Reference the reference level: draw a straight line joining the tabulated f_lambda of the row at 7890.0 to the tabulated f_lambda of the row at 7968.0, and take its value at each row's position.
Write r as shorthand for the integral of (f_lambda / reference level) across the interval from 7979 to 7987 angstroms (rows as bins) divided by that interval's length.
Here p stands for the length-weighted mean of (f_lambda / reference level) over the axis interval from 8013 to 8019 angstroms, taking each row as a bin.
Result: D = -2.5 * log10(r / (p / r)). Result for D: -0.06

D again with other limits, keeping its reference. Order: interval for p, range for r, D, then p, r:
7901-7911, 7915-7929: 0.01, 1.03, 1.01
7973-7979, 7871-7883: -0.12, 0.99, 1.05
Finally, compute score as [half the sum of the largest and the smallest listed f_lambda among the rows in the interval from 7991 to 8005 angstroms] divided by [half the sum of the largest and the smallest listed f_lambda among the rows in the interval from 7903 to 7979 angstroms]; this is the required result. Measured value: 1.02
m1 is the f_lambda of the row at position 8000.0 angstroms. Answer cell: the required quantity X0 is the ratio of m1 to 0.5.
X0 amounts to 30.4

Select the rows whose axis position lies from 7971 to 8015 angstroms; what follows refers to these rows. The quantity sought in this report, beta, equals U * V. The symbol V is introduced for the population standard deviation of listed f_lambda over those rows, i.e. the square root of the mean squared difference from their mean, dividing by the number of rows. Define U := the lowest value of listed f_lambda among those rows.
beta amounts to 4.56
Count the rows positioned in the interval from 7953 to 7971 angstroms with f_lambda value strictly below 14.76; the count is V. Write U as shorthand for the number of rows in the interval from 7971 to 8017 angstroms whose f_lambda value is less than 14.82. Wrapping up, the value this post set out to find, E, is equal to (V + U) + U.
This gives 2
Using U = 1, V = 0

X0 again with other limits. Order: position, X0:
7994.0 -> 31.2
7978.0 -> 29.9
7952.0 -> 28.4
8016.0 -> 29.7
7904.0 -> 29.3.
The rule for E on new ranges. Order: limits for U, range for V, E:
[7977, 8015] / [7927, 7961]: 11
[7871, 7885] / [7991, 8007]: 12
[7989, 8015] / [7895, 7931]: 13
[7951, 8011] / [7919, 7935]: 10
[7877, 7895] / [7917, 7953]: 30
